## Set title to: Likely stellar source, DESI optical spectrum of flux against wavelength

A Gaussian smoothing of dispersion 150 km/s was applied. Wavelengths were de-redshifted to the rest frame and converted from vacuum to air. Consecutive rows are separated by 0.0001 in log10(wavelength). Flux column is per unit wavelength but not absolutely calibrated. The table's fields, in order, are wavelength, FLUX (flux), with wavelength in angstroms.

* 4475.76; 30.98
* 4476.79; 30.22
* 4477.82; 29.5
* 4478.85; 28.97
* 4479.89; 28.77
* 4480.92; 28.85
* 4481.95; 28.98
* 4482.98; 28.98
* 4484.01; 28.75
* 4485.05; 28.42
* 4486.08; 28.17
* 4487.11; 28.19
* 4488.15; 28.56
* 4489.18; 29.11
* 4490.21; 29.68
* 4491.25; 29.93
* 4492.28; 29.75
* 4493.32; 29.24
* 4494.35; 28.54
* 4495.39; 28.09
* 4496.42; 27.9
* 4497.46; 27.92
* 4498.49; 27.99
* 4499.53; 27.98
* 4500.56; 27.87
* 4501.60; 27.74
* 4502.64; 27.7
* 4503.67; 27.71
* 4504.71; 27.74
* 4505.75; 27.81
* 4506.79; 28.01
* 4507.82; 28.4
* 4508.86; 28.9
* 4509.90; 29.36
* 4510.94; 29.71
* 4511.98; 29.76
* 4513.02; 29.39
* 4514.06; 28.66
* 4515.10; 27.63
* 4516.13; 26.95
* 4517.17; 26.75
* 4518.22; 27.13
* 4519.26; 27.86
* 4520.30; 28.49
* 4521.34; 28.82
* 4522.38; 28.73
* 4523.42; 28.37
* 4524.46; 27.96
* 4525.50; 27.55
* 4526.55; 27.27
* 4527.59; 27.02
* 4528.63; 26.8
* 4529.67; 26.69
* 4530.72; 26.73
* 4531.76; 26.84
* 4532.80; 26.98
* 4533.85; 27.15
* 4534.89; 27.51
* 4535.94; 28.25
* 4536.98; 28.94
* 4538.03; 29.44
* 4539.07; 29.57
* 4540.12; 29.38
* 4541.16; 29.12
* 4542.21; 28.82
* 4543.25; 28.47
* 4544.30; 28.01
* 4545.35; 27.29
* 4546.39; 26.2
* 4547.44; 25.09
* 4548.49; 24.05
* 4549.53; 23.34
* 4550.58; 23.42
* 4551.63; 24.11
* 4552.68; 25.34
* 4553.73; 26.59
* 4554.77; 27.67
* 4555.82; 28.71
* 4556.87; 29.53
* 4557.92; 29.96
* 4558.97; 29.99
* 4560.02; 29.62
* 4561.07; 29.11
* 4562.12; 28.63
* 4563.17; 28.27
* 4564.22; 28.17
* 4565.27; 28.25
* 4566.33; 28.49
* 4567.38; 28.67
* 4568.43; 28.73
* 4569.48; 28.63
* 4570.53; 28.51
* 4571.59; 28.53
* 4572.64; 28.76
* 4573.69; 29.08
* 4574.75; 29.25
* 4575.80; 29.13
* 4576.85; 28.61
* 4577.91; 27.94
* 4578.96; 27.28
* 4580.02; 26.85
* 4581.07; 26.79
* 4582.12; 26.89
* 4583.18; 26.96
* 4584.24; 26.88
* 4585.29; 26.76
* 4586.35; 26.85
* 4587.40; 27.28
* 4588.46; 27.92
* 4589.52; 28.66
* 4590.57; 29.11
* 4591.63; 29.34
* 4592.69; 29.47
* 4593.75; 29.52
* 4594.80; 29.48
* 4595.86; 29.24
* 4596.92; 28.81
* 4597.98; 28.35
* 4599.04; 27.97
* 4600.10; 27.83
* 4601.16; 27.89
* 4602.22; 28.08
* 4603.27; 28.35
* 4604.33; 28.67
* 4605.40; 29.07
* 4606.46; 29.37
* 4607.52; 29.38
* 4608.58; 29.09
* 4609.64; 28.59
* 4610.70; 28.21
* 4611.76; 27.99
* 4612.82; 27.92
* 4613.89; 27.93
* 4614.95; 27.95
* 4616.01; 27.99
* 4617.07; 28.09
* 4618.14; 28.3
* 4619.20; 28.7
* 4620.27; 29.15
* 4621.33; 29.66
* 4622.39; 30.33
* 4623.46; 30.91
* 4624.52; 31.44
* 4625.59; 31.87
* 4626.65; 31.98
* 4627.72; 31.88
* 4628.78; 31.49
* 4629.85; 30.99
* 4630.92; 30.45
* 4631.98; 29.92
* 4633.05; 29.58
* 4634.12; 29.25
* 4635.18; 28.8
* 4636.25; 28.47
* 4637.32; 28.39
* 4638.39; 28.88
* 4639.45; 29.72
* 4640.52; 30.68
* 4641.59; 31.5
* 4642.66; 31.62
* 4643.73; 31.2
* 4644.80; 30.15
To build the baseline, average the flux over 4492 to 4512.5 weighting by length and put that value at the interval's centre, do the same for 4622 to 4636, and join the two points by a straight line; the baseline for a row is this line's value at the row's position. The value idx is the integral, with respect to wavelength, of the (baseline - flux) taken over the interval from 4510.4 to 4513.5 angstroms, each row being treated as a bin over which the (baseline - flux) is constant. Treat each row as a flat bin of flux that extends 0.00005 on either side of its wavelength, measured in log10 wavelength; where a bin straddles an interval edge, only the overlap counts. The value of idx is -3.3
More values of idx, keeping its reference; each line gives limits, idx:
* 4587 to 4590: 5.8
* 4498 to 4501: 1.2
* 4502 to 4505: 2.1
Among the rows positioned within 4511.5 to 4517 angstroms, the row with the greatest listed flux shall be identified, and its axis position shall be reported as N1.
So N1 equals 4511.98 angstroms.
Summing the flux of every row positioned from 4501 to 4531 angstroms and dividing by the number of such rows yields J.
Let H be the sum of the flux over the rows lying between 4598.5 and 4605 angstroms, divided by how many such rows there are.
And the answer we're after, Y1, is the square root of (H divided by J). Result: 1.00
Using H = 28.1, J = 28.0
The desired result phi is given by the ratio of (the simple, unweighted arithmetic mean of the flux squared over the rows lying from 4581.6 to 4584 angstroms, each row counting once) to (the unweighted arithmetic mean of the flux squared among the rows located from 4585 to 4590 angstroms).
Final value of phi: 0.96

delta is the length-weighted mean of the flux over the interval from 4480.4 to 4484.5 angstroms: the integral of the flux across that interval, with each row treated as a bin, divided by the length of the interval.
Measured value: 28.9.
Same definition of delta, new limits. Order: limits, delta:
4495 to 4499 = 28.0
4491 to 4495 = 29.3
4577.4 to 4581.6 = 27.3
